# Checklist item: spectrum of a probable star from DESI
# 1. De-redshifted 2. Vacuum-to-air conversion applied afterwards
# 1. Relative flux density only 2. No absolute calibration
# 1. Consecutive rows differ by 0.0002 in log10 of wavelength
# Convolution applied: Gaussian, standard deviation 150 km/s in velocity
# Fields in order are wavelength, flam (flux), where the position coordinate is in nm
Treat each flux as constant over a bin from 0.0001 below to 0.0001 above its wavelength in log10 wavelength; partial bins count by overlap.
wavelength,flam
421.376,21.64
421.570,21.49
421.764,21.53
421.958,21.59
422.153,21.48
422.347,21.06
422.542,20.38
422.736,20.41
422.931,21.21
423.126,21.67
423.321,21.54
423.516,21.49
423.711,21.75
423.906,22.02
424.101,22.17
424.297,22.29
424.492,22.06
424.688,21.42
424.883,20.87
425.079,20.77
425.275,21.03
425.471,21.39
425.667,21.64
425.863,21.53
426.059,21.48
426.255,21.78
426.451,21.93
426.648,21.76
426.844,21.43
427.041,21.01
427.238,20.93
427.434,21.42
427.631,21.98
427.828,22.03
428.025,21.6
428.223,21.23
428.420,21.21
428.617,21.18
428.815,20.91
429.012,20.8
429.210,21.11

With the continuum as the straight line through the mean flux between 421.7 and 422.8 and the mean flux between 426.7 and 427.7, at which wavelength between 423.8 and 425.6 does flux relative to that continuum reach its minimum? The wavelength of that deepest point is 425.079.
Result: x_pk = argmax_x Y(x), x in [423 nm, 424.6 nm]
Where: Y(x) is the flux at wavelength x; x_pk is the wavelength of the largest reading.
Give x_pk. 424.297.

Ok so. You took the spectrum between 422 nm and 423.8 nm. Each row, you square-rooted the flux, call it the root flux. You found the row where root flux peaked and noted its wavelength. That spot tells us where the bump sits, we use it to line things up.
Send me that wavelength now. 423.711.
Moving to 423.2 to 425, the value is 424.297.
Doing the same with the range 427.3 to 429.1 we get 427.828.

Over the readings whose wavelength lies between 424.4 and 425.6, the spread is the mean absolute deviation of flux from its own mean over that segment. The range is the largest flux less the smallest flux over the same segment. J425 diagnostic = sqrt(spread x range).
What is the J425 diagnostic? 0.7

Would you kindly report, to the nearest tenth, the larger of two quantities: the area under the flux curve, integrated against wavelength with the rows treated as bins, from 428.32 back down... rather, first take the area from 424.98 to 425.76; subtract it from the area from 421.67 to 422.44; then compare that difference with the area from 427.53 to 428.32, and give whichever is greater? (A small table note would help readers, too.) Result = 17.1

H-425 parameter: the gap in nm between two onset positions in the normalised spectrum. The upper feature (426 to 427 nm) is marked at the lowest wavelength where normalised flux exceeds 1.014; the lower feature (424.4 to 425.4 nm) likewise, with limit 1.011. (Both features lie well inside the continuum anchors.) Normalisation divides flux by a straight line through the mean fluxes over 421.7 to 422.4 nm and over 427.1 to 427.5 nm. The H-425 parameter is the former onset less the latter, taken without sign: 1.76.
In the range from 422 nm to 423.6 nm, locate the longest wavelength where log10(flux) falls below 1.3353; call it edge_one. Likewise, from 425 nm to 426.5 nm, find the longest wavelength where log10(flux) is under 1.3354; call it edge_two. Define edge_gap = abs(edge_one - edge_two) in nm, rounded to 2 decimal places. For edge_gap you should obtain 2.54 nm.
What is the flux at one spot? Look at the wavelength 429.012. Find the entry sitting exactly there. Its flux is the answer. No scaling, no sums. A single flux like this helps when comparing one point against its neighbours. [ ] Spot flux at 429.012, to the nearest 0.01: 20.80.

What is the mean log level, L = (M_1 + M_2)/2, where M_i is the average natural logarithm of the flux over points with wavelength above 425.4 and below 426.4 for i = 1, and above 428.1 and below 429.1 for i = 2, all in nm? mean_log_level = 3.06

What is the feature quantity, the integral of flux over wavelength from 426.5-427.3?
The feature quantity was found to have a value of 17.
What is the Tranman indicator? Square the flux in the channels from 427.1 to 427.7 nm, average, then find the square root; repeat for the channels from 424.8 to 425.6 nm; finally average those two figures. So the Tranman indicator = 21.2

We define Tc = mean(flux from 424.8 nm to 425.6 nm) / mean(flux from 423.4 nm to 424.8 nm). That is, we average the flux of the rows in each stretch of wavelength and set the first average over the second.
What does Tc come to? 0.96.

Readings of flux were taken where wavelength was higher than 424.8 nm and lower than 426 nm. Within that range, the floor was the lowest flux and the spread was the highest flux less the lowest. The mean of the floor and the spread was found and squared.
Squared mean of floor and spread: 117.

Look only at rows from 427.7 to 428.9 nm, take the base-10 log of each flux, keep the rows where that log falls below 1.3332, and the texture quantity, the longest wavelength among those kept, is 428.815 nm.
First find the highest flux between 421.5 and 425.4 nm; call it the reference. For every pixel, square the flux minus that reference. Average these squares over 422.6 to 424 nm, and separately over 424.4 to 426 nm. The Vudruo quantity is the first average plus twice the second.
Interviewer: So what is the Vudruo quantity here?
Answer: 3.1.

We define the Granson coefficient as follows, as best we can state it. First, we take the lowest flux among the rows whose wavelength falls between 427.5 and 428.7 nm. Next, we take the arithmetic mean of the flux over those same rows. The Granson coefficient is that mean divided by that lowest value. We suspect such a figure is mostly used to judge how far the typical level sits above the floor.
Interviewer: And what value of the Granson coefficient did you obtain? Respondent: 1.02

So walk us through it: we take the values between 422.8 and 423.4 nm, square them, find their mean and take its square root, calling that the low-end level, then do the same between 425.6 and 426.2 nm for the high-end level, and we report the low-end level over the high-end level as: 1.00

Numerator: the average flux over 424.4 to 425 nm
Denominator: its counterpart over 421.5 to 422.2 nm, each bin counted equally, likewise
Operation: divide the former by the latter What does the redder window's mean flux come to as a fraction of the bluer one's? 1.00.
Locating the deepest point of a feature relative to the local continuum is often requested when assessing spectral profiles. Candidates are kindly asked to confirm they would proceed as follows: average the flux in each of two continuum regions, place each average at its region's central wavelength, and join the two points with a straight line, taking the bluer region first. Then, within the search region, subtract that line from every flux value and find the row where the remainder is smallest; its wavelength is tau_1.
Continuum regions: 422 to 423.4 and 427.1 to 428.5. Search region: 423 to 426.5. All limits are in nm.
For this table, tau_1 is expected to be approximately 425.079 nm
